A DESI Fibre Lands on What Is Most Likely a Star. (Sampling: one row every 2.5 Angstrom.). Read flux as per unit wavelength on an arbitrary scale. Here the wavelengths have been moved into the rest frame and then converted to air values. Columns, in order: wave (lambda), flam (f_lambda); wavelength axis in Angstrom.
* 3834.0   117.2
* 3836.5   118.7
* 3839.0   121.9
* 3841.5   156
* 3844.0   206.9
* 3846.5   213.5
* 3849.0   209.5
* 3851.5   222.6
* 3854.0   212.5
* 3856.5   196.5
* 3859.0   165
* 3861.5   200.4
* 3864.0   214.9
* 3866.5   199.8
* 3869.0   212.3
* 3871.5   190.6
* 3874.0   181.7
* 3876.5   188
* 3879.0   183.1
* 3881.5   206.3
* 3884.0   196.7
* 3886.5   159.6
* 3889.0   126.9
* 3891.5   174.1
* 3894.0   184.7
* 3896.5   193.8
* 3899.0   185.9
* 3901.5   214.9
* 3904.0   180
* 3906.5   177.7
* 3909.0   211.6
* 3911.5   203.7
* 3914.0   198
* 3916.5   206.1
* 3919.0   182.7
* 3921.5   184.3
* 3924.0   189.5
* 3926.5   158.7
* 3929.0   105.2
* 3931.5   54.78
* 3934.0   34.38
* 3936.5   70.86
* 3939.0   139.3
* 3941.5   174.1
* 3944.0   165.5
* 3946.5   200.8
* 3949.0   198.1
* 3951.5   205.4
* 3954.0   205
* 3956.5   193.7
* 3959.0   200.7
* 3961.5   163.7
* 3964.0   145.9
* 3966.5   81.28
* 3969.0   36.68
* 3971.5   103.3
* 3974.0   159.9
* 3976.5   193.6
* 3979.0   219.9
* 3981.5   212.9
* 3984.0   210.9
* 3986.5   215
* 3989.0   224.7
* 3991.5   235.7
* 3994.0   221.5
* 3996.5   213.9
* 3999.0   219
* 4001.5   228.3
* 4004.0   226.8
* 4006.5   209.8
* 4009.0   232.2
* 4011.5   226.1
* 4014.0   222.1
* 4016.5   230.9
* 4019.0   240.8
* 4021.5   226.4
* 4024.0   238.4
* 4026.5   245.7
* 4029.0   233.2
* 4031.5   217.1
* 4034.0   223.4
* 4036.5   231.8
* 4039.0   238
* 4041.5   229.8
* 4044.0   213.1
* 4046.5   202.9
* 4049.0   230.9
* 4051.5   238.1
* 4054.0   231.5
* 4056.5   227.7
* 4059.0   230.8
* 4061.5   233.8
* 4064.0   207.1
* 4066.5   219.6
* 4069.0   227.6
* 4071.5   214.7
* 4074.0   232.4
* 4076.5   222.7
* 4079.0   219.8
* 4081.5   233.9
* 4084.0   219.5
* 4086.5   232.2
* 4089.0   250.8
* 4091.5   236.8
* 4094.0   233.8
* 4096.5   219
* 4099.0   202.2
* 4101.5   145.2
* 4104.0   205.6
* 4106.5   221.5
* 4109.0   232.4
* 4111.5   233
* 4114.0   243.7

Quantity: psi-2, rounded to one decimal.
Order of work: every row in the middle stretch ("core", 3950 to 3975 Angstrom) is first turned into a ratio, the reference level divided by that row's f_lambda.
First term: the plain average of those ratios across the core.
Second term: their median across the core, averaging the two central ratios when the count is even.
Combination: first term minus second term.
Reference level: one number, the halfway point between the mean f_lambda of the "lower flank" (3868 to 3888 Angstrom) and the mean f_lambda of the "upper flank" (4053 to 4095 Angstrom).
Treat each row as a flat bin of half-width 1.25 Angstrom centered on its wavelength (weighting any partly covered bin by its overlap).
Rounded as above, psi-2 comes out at 0.6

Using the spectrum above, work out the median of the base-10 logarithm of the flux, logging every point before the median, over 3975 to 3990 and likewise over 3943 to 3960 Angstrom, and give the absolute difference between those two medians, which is 0.03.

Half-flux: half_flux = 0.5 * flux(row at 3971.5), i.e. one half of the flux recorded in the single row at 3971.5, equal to 52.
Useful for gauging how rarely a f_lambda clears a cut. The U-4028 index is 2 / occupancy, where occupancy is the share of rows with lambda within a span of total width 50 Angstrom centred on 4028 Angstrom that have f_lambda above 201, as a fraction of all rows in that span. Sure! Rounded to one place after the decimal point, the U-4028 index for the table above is 2.0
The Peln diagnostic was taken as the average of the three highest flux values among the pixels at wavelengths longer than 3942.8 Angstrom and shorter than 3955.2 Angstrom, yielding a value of 204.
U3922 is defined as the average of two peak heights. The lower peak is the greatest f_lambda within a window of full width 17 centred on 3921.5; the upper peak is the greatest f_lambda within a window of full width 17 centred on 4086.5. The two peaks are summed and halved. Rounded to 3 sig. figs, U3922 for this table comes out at 228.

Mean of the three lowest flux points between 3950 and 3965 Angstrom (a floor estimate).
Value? 168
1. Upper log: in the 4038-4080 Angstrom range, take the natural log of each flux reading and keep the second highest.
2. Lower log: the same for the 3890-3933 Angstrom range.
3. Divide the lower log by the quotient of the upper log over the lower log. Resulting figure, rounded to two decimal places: 5.24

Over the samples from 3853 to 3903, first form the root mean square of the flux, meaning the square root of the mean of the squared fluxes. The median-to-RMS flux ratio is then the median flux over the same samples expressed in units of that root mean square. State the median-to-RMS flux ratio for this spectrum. 1.01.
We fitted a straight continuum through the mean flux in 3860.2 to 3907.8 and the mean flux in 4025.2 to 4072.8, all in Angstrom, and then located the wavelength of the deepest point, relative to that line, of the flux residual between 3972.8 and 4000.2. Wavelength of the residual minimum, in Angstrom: 3974.0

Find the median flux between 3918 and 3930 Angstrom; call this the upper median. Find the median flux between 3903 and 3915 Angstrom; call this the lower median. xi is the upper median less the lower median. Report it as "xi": -15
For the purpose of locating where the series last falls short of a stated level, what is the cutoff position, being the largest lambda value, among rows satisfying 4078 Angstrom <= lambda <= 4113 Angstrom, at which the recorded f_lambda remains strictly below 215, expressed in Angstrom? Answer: 4104.0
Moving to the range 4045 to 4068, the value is 4064.0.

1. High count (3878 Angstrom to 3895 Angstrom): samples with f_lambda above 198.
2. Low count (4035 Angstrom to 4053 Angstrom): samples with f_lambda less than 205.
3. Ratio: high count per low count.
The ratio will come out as 1.0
